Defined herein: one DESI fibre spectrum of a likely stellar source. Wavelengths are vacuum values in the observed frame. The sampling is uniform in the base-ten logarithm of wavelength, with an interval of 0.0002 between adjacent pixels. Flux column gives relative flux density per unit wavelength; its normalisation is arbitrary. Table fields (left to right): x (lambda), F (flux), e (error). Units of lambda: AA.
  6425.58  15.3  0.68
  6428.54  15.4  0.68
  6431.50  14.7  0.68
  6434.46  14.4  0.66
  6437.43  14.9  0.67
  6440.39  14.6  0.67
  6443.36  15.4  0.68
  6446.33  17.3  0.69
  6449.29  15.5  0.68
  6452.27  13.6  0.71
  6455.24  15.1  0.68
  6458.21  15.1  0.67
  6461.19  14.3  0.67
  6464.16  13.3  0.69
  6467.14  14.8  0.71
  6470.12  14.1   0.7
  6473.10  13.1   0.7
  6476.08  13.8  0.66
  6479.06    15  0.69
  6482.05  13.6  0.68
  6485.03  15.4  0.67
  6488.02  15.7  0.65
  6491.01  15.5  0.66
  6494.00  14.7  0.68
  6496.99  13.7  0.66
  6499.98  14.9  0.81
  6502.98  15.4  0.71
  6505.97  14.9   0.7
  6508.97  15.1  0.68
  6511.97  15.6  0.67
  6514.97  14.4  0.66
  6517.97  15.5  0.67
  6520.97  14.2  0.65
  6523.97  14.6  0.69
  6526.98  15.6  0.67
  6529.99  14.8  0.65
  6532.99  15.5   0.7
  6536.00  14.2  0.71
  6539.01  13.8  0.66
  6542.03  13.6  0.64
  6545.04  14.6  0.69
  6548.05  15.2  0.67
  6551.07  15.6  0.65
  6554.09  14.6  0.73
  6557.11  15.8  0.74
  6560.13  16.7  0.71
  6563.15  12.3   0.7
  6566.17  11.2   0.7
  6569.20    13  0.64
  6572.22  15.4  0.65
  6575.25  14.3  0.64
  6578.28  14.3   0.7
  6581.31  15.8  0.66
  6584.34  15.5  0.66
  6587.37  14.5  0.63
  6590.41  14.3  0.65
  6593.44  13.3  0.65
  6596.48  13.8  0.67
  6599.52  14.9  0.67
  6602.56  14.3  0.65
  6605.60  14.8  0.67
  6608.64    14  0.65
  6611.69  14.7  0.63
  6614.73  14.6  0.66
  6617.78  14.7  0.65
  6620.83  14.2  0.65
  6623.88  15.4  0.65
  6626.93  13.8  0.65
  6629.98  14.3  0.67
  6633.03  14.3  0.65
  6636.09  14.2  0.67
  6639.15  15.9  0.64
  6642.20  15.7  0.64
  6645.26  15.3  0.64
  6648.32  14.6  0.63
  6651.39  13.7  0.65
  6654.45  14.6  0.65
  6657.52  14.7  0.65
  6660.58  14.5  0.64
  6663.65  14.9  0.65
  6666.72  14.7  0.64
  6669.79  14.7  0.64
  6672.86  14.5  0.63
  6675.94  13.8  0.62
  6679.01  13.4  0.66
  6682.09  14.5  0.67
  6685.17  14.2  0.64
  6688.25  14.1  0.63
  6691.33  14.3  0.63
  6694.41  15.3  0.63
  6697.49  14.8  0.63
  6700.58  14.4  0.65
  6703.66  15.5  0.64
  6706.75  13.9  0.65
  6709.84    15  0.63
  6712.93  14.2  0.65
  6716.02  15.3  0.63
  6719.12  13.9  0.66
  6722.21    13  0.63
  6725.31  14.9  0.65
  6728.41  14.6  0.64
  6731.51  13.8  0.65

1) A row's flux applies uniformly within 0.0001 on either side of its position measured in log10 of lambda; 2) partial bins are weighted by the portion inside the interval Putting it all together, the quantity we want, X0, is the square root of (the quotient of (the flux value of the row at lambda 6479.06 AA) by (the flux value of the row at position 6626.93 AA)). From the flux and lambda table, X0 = 1.04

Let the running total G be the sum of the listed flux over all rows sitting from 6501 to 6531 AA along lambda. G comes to 150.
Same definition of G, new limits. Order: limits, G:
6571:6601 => 146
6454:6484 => 142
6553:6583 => 143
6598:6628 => 145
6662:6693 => 143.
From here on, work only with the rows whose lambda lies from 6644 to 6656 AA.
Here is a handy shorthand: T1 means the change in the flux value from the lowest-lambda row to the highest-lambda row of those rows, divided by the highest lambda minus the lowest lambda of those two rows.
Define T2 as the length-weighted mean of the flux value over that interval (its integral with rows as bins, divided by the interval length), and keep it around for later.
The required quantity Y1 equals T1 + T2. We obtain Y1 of 14.4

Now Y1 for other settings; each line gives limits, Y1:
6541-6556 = 14.9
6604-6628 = 14.5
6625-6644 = 14.9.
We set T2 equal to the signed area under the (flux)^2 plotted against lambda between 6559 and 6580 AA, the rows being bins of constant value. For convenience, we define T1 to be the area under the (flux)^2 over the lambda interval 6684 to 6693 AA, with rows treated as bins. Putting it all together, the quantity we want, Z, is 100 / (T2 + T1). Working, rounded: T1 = 1820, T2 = 4092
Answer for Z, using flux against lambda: 0.0169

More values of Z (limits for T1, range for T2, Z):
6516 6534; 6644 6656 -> 0.0152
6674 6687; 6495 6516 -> 0.0139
